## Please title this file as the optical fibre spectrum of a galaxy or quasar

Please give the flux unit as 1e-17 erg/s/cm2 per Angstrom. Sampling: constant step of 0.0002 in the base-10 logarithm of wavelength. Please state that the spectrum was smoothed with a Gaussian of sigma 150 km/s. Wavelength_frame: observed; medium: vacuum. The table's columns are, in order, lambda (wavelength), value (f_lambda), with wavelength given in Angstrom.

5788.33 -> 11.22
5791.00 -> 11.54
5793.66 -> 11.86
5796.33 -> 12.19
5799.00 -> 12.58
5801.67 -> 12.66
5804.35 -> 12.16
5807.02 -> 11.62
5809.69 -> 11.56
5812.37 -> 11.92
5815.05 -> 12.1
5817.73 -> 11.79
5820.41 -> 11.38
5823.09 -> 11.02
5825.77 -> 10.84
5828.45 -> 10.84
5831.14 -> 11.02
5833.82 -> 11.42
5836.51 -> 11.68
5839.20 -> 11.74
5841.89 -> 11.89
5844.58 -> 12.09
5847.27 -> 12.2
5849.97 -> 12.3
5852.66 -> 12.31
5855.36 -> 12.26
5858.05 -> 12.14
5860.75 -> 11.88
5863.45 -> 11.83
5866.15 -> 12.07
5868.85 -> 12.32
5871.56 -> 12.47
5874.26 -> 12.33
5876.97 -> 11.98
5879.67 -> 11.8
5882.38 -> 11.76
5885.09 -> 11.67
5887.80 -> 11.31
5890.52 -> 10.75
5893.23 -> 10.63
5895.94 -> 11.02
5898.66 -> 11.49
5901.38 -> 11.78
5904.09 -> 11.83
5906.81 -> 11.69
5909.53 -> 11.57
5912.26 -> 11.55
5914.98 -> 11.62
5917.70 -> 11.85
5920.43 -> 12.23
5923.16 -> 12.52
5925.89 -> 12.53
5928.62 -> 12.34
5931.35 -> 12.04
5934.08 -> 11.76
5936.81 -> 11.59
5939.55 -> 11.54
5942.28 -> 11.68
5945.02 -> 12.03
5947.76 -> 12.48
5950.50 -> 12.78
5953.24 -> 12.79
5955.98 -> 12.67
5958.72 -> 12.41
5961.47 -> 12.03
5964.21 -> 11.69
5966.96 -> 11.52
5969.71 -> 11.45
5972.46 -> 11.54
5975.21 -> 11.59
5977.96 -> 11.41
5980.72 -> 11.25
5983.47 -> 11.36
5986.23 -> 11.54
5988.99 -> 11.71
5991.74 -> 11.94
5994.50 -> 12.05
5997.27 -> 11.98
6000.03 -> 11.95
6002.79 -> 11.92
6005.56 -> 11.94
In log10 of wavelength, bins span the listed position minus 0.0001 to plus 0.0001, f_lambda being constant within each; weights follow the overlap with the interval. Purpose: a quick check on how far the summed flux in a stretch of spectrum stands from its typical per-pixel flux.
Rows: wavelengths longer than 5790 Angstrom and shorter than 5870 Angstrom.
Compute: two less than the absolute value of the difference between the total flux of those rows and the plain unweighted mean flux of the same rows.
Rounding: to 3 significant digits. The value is 341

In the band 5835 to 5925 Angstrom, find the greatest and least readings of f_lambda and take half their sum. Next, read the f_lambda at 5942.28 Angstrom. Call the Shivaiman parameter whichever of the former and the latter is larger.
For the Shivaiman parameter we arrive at 11.7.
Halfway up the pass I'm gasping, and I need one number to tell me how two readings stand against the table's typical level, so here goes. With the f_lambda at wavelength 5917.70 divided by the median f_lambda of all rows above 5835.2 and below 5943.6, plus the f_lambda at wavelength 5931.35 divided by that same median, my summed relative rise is 2.02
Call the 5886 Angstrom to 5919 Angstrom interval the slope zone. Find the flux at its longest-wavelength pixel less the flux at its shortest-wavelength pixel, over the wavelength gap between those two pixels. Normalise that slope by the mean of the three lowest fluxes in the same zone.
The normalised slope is 0.0017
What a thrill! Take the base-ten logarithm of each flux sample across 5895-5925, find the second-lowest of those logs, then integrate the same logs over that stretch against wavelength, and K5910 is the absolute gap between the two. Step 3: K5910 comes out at 31.0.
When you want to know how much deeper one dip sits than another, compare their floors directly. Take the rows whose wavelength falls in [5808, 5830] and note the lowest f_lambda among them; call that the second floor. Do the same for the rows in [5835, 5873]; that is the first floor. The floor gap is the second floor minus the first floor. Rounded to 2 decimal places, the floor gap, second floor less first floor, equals -0.84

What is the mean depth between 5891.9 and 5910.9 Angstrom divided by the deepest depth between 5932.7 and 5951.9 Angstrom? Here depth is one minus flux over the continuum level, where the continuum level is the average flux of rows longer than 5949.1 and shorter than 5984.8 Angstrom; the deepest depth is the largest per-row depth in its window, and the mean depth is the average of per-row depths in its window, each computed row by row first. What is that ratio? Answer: 1.3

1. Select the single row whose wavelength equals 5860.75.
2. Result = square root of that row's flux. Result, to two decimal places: 3.45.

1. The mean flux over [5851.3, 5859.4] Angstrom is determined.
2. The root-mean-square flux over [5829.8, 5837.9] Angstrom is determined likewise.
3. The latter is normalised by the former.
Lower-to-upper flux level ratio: 0.93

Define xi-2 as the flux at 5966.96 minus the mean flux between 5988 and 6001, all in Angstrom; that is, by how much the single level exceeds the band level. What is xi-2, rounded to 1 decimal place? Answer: -0.4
